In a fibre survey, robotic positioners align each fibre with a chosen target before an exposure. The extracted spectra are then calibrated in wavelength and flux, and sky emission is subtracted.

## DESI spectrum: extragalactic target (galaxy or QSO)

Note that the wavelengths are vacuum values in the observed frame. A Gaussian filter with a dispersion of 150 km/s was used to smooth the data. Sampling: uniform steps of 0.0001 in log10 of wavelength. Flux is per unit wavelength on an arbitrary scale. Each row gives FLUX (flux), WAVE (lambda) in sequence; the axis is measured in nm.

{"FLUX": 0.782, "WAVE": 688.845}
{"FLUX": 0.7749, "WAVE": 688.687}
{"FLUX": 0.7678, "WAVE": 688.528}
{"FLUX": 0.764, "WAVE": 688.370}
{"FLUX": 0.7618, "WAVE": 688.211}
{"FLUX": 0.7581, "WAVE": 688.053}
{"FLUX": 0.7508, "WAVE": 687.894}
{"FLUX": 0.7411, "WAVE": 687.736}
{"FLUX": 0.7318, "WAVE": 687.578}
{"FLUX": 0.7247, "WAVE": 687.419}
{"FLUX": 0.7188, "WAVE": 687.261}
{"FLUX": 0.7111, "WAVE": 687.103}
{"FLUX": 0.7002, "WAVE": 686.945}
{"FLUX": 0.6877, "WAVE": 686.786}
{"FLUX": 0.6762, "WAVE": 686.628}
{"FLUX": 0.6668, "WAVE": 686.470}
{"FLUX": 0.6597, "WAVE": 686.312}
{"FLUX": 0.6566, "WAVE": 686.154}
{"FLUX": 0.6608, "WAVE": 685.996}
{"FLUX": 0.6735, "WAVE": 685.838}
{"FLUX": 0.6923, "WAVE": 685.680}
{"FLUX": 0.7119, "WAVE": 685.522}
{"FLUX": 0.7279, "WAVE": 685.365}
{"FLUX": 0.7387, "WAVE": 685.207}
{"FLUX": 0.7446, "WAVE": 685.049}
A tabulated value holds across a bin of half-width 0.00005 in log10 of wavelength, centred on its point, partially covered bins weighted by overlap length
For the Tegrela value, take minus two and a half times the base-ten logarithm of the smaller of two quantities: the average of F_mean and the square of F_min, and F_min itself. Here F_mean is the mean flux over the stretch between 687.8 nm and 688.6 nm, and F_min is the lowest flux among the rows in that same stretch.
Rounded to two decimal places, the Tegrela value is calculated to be 0.45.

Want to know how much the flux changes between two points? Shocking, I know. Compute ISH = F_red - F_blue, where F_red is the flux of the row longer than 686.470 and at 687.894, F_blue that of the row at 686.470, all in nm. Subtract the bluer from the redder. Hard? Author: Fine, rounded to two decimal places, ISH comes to 0.08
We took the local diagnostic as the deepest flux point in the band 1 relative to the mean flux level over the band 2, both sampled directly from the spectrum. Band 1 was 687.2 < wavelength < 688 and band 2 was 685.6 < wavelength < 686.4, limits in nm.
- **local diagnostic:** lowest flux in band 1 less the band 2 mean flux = 0.050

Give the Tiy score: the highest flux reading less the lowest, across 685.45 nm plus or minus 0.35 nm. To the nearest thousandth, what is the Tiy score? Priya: 0.046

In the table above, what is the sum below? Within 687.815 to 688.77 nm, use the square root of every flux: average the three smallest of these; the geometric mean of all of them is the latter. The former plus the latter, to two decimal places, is 1.74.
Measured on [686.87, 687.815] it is 1.69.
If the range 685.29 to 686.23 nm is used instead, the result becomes 1.64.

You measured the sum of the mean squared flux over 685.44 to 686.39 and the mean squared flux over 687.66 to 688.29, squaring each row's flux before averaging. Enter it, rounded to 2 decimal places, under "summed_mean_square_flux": 1.02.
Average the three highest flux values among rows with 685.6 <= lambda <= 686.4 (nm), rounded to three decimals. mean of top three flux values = 0.676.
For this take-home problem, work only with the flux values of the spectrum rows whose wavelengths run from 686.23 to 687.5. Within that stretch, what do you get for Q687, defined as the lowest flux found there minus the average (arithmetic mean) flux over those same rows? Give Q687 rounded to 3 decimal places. -0.033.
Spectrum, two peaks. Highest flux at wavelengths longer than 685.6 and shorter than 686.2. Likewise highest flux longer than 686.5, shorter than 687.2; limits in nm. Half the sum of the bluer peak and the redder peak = 0.70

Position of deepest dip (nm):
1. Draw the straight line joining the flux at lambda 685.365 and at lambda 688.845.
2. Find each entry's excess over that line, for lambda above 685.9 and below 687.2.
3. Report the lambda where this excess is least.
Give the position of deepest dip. 686.154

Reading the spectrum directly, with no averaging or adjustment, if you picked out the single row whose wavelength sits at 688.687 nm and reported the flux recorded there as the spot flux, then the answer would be 0.7749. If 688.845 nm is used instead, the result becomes 0.782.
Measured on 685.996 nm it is 0.6608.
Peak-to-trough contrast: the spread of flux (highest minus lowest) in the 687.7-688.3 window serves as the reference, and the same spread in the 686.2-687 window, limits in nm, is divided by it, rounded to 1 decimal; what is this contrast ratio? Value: 2.0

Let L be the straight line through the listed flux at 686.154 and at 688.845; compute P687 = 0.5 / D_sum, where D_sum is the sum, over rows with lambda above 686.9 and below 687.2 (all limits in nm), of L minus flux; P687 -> -29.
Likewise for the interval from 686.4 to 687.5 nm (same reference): -16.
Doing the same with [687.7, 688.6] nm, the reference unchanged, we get -10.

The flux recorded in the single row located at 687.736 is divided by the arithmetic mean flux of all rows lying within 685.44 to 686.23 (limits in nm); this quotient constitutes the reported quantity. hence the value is 1.09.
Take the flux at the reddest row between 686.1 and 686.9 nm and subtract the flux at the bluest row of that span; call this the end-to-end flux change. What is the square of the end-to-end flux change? 0.0010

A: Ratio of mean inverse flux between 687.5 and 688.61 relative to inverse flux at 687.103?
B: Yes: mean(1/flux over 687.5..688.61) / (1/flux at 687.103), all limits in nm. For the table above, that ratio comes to 0.944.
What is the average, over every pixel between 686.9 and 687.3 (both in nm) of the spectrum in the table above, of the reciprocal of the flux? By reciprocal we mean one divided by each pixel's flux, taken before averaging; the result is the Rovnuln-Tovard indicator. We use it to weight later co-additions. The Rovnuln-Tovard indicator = 1.41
